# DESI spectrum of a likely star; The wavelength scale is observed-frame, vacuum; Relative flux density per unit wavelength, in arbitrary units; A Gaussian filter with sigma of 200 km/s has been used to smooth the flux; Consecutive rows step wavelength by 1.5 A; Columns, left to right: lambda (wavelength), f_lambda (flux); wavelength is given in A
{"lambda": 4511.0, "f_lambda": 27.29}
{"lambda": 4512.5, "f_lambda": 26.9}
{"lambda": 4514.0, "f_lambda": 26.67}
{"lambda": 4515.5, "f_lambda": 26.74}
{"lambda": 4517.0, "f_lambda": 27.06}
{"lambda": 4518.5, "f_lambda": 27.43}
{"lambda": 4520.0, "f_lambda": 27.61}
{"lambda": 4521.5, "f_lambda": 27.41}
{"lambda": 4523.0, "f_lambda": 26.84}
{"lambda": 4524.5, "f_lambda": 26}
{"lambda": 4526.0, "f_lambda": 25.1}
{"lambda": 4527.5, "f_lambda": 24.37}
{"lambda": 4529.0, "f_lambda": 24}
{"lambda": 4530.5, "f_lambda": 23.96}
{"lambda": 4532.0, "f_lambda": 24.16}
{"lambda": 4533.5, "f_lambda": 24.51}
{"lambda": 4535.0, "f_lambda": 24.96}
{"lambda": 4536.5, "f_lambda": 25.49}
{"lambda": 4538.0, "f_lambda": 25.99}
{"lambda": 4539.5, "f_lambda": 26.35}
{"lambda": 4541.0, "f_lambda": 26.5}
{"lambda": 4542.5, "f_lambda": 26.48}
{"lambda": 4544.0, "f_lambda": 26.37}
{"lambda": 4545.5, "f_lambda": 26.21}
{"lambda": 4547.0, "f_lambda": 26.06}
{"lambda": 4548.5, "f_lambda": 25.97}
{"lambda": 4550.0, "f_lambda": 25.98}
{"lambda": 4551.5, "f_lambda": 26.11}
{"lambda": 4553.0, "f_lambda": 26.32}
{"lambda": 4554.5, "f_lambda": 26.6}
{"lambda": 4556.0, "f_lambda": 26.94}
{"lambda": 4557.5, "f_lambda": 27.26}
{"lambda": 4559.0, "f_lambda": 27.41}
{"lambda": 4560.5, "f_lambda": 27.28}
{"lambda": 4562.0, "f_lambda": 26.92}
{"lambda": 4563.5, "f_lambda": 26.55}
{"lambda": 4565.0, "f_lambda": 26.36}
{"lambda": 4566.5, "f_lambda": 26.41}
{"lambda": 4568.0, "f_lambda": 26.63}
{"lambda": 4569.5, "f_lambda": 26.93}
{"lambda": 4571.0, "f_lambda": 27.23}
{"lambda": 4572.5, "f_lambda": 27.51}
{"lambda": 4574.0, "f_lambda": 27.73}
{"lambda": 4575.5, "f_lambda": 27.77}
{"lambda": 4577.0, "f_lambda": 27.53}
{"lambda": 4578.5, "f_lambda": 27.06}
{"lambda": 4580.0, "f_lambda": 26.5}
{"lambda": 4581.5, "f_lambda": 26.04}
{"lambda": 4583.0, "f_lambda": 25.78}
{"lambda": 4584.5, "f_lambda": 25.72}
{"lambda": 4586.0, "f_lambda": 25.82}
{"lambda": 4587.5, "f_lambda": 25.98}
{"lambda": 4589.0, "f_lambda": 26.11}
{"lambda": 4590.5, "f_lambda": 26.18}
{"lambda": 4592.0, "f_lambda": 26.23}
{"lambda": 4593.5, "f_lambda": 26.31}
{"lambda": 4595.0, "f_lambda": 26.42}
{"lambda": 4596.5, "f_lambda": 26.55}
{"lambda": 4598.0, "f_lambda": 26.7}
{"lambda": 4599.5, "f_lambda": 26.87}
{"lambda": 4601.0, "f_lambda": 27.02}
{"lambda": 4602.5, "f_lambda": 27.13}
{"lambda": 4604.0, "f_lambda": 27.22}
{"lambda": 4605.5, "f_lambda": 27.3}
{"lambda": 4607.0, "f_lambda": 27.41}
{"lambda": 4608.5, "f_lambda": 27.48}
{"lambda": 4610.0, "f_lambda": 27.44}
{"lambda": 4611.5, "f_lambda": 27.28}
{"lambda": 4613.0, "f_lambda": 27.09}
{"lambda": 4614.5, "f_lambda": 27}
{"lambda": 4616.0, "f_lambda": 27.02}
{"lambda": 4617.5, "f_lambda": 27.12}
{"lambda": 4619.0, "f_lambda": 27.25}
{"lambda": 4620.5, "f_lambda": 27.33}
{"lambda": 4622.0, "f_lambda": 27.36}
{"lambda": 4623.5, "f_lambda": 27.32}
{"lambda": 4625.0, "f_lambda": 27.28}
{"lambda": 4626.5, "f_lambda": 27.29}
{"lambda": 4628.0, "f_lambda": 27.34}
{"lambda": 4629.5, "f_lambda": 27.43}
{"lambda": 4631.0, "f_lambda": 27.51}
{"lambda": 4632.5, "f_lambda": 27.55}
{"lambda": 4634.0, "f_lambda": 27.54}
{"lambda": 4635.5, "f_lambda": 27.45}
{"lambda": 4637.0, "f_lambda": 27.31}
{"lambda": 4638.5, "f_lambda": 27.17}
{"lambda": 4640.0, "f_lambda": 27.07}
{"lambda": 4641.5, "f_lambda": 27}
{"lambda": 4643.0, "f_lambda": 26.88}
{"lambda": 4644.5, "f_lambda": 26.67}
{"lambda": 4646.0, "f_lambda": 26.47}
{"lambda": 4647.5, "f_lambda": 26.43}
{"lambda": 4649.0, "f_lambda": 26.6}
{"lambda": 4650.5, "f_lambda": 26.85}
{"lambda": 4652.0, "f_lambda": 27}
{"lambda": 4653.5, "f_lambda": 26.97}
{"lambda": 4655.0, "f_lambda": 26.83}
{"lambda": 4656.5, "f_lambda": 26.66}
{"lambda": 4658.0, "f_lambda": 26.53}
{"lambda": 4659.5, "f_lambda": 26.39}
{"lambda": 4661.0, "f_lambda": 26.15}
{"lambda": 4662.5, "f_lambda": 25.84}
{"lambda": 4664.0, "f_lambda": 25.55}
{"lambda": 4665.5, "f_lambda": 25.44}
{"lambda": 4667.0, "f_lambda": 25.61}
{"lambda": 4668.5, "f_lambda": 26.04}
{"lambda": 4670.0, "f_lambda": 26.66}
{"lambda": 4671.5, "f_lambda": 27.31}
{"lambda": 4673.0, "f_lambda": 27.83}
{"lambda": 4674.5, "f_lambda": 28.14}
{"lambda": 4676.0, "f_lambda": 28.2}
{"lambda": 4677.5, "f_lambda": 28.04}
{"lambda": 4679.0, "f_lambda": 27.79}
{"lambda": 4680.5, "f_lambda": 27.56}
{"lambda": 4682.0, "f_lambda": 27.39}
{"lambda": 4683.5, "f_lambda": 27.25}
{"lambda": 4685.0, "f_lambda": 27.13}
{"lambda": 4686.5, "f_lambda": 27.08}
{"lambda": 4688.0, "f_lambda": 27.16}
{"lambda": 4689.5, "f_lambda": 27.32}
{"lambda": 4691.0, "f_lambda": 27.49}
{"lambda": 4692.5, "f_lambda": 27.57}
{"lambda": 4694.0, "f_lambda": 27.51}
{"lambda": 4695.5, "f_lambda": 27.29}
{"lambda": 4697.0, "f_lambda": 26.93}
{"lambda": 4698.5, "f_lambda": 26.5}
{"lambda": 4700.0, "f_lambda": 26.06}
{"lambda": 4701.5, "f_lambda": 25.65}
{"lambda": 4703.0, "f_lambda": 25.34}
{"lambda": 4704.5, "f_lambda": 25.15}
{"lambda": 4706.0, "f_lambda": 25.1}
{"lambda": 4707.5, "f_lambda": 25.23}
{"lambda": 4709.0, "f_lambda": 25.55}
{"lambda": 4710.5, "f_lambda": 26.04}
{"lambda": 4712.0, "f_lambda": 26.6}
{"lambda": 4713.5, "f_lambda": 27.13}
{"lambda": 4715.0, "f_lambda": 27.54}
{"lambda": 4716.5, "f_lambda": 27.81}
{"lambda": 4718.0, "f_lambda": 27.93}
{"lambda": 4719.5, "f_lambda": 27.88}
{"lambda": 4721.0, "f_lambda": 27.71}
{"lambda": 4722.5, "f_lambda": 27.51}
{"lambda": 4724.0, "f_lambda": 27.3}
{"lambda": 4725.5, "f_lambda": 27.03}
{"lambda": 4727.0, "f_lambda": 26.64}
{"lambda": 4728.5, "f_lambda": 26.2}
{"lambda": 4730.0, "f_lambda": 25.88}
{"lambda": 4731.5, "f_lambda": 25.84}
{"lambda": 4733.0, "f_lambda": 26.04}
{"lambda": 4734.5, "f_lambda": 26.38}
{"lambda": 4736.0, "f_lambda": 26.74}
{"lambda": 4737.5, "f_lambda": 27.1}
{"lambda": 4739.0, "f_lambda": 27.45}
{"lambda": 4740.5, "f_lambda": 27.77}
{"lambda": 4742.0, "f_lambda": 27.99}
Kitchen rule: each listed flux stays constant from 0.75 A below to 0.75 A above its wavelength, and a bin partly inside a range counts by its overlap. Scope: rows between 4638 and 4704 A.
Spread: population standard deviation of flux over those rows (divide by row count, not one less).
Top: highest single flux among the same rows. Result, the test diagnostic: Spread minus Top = -27.5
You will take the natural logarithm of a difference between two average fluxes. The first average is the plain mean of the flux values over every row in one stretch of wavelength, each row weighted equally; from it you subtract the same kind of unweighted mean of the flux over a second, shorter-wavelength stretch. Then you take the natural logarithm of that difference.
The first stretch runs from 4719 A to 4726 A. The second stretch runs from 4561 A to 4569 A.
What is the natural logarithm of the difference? -0.1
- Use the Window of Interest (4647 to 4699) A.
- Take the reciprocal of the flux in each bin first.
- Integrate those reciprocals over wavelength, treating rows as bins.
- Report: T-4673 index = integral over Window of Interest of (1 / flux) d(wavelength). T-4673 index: 1.9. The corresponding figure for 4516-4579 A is 2.4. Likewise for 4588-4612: 0.9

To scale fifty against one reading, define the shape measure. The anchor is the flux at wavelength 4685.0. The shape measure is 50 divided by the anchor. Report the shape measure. 1.84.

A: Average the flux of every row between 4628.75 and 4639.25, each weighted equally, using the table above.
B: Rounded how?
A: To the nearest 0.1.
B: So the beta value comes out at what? 27.4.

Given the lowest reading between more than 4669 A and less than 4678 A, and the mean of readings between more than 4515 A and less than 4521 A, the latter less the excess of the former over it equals 27.8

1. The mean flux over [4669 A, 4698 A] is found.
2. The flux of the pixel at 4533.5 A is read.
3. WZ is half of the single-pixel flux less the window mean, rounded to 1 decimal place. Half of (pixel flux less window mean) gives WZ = -1.5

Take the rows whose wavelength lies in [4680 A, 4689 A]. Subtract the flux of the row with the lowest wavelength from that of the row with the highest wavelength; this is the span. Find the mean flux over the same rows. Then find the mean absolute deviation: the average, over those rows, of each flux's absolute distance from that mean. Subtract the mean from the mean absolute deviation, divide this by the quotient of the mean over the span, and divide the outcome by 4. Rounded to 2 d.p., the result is 0.10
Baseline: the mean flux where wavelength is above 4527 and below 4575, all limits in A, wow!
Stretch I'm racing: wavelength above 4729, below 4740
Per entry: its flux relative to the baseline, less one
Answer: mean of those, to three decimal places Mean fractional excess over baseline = 0.012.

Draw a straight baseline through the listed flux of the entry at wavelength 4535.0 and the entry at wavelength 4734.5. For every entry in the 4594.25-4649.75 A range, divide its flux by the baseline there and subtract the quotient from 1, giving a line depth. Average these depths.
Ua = -0.060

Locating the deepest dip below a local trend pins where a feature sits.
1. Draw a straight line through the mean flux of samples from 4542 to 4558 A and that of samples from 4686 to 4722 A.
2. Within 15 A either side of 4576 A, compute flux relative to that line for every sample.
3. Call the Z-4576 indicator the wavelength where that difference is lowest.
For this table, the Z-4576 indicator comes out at 4584.5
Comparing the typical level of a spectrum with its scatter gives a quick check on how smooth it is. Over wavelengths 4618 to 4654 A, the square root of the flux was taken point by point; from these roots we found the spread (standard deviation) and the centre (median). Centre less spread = 5.19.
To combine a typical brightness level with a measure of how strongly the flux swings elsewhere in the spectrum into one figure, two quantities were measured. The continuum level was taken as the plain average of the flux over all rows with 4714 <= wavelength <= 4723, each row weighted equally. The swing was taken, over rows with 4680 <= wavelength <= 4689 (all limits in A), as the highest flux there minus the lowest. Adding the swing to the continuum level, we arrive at 28.2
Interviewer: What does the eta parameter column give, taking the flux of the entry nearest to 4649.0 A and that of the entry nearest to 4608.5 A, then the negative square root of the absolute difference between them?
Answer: -0.94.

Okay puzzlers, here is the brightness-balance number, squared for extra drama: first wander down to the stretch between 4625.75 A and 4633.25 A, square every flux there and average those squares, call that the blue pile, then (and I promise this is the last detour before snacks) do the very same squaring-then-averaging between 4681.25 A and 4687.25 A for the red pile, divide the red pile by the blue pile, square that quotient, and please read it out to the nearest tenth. 1.0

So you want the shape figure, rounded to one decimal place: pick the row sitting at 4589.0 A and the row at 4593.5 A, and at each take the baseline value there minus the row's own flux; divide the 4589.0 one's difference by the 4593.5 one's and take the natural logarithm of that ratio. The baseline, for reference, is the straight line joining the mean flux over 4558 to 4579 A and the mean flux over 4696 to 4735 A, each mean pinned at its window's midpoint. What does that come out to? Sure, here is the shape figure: 0.3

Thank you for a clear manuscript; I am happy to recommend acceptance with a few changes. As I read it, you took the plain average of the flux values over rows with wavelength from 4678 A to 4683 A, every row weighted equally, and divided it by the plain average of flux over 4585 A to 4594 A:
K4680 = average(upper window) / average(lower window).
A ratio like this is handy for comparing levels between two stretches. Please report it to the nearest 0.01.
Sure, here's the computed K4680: 1.06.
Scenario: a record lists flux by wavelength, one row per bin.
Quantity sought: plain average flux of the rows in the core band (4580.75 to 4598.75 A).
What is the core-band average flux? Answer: 26.2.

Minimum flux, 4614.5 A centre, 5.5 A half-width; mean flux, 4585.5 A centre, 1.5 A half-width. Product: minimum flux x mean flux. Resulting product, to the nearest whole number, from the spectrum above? 696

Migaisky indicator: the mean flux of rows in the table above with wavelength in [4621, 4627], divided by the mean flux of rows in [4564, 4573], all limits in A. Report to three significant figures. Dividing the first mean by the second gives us 1.02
